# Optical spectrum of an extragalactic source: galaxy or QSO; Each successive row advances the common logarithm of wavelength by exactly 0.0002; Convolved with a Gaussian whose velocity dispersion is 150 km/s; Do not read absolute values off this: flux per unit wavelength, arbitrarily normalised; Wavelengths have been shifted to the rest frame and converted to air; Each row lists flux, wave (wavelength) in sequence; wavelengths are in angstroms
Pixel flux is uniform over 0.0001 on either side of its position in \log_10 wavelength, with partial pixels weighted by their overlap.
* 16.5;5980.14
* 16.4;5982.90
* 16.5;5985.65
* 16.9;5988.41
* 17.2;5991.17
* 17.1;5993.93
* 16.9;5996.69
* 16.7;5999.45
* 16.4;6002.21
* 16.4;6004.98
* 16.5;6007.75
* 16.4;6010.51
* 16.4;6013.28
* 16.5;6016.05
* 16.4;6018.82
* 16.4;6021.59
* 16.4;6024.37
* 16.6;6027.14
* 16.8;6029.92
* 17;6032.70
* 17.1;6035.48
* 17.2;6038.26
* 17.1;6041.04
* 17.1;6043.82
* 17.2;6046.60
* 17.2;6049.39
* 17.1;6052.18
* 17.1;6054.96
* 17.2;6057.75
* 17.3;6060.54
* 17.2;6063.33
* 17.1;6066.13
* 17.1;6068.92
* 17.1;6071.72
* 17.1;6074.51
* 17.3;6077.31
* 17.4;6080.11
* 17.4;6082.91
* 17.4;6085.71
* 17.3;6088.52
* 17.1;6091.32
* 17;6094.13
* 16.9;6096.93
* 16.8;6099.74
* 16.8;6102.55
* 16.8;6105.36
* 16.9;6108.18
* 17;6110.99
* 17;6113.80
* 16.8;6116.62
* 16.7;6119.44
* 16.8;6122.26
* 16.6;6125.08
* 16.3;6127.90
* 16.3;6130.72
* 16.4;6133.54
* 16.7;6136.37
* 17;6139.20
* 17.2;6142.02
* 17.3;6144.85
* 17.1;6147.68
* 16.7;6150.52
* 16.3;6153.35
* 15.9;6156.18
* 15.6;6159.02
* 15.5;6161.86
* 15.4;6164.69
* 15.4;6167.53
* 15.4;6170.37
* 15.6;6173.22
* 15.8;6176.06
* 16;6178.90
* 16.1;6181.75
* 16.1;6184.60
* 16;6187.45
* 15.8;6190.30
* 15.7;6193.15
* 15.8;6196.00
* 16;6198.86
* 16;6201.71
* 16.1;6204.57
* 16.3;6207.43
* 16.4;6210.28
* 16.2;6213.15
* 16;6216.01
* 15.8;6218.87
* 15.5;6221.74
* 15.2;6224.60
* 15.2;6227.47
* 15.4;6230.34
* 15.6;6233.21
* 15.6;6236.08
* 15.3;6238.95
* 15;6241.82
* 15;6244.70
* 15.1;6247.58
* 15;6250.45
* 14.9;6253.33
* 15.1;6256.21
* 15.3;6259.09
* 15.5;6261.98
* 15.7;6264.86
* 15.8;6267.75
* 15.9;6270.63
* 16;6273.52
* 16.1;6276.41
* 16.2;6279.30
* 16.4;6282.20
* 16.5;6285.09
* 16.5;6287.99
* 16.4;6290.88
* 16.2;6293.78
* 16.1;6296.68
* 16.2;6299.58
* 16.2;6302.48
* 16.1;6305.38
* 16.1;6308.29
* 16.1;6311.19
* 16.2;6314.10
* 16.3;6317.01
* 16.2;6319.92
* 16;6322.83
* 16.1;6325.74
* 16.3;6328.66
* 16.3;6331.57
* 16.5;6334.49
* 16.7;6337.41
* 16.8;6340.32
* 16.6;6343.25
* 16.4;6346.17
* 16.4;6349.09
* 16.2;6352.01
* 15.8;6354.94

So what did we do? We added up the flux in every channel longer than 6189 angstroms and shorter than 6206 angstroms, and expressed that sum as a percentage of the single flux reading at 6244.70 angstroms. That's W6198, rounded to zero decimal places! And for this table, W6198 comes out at 636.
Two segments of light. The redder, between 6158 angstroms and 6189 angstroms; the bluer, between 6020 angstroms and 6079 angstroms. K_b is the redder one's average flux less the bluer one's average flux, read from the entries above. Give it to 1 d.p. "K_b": -1.3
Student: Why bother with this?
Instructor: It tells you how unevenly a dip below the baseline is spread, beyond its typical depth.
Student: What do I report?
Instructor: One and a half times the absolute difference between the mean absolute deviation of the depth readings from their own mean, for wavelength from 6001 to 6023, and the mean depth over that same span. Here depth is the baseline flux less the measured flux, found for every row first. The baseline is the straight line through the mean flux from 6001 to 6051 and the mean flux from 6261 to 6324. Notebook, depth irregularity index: 0.45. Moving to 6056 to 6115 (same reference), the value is 0.98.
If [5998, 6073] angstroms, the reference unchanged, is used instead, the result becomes 0.76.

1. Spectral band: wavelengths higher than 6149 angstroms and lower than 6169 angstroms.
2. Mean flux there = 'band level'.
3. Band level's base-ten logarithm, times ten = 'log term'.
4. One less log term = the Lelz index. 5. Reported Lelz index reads -11.0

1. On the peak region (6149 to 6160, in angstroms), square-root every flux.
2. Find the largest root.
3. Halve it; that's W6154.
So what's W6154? 2.04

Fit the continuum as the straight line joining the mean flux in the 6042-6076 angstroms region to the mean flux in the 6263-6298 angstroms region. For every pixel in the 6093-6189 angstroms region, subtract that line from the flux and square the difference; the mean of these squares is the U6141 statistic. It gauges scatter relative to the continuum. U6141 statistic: 0.4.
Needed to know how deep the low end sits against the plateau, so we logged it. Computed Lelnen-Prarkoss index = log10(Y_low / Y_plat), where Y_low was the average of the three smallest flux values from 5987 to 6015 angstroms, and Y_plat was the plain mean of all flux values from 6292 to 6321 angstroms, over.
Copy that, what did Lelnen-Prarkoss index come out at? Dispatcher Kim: 0.006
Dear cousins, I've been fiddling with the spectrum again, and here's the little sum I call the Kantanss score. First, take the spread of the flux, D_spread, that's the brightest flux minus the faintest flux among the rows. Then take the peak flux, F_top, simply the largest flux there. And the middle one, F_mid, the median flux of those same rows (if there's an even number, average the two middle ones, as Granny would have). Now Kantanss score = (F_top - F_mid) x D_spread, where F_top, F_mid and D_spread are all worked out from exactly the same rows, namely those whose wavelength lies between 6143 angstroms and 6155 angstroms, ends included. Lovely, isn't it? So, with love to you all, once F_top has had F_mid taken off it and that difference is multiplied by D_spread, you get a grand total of 0.40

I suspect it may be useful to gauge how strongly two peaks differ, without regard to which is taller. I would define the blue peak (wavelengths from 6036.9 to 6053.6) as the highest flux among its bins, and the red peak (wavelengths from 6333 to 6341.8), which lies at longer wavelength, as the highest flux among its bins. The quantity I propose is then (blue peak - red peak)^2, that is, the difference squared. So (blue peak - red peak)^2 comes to 0.2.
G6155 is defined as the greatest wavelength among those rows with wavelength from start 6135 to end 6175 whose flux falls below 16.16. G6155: 6173.22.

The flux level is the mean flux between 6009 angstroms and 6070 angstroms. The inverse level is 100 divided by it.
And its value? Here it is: 5.9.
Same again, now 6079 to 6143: 5.9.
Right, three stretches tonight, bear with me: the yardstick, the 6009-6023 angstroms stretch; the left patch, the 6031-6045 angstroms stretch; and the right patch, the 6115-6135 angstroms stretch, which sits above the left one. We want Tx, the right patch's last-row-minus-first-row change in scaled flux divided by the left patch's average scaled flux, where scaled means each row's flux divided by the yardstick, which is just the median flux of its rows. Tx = -0.023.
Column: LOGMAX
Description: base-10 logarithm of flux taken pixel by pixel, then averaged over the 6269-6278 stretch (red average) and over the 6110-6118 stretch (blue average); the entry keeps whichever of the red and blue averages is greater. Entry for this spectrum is 1.23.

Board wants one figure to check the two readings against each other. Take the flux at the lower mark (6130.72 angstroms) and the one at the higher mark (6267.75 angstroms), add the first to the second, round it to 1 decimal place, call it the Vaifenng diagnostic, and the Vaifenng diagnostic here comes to 32.1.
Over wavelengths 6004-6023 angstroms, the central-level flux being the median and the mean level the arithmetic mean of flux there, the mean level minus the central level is 0.03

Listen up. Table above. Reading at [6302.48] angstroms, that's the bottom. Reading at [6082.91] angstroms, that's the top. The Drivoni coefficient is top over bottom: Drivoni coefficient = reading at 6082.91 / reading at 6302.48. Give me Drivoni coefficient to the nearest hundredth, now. 1.07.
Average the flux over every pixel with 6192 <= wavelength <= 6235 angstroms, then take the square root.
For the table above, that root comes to 3.98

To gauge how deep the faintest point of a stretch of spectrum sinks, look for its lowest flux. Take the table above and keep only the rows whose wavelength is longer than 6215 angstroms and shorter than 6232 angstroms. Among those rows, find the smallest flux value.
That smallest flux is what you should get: 15.2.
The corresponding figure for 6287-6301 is 16.1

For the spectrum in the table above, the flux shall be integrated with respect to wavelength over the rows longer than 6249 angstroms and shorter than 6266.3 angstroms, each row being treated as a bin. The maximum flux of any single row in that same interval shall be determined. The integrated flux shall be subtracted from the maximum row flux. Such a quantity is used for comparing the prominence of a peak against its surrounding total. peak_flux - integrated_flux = -248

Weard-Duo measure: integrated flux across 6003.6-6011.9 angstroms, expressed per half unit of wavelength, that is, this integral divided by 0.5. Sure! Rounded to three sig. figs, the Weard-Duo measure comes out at 273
